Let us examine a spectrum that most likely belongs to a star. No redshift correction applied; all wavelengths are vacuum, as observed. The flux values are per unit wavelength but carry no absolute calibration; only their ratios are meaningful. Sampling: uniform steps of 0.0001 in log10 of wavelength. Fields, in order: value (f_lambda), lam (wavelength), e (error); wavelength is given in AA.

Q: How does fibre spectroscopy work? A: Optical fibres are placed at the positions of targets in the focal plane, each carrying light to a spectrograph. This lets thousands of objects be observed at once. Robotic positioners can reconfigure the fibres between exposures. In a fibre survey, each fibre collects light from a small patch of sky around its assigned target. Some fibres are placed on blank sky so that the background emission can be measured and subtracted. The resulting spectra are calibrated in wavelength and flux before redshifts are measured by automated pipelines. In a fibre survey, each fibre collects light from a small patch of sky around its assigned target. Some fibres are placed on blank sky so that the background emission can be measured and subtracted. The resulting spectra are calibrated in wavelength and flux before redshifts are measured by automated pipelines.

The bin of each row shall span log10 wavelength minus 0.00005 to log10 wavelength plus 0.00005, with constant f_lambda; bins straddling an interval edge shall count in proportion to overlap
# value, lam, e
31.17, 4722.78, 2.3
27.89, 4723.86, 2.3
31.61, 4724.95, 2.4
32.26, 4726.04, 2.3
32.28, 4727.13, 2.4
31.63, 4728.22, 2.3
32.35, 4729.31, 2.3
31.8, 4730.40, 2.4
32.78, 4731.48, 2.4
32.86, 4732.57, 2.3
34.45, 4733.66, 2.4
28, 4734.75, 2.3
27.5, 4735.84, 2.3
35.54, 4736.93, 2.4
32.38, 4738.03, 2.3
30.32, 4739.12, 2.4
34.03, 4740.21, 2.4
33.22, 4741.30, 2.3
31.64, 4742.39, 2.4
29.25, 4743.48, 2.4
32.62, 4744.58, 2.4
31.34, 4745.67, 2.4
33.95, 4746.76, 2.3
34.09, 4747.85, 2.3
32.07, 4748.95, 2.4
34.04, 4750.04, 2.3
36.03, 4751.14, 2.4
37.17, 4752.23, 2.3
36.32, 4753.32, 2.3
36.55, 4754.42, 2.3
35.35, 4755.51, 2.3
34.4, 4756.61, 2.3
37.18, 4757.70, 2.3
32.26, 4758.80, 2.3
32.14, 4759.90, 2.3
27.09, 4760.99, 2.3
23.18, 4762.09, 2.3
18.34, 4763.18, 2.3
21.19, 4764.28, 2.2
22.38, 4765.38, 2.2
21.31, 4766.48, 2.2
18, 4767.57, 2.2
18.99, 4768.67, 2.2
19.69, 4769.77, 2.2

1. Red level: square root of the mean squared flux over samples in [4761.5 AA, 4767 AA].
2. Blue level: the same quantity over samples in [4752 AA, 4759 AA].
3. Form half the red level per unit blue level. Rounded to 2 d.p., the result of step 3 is 0.30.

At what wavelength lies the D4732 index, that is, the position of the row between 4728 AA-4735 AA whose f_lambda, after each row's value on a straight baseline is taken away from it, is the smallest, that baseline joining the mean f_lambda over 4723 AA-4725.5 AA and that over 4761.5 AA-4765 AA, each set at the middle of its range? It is 4734.75 AA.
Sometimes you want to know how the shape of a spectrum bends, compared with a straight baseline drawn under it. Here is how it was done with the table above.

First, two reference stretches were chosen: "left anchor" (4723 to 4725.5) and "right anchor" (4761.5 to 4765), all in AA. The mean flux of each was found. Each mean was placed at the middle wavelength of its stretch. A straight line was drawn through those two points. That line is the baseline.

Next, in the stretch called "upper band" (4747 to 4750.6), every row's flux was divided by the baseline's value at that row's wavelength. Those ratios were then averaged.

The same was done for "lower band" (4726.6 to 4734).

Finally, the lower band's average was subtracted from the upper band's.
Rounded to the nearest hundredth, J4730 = 0.23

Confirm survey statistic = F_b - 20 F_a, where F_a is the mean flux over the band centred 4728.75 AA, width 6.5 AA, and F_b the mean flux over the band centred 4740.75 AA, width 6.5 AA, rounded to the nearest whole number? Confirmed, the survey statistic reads -612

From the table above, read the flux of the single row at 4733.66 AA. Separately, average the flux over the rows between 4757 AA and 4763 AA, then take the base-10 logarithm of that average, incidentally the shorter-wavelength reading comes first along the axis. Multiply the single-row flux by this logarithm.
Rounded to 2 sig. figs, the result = 51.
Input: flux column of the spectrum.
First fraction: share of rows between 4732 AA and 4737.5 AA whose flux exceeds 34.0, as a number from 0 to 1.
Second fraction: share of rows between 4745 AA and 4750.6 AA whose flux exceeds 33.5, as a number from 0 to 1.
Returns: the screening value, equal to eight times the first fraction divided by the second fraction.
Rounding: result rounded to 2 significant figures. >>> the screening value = 5.3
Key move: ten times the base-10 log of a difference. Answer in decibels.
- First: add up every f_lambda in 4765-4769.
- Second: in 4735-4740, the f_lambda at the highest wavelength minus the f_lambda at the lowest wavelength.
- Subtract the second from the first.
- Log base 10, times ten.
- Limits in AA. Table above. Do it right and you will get 18.9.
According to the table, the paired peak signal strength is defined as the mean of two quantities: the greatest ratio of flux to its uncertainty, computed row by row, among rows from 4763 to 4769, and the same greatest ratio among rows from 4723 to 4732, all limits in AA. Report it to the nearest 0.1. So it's 12.1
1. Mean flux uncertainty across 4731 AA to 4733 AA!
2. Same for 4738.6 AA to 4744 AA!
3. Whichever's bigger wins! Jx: 2.38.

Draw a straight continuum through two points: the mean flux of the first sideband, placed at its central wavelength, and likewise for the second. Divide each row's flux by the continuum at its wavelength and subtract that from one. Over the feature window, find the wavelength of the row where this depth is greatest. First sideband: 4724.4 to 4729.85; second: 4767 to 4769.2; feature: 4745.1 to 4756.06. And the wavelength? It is 4745.67 AA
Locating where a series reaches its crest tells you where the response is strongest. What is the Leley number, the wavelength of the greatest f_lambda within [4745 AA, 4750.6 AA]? 4747.85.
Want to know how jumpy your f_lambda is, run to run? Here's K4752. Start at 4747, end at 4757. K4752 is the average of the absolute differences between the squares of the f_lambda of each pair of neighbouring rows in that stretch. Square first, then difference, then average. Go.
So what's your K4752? 90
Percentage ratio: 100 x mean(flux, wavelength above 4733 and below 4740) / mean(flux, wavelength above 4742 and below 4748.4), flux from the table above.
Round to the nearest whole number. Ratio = 98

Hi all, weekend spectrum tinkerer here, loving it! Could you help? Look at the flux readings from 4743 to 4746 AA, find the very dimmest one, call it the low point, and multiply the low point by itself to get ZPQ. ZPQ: 856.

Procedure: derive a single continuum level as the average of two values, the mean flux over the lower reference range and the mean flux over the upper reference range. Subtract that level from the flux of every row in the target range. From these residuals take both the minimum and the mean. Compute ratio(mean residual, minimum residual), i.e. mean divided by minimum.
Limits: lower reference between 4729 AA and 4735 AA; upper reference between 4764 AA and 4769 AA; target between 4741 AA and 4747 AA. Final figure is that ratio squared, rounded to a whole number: 4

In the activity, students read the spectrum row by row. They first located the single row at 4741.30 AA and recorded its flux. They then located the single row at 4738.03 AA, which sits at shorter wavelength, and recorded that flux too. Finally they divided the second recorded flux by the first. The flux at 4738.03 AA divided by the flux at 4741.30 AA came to 0.97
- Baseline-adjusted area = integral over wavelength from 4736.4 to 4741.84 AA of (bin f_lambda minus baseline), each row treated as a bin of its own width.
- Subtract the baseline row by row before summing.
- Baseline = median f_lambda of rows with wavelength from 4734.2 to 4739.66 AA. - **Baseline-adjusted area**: 15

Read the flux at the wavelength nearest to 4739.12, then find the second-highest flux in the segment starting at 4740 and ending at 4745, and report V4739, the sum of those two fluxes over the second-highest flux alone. 1.91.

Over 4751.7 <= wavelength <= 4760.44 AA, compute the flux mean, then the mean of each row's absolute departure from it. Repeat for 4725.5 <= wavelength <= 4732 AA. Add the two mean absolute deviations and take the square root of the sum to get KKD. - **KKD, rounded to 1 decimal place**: 1.4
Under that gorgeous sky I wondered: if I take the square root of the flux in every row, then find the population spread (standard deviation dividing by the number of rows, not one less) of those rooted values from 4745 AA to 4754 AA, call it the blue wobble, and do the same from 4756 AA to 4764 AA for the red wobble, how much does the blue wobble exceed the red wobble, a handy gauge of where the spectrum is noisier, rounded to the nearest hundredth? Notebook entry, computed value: -0.43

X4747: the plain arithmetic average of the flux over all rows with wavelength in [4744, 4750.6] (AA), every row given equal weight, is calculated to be 33.0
